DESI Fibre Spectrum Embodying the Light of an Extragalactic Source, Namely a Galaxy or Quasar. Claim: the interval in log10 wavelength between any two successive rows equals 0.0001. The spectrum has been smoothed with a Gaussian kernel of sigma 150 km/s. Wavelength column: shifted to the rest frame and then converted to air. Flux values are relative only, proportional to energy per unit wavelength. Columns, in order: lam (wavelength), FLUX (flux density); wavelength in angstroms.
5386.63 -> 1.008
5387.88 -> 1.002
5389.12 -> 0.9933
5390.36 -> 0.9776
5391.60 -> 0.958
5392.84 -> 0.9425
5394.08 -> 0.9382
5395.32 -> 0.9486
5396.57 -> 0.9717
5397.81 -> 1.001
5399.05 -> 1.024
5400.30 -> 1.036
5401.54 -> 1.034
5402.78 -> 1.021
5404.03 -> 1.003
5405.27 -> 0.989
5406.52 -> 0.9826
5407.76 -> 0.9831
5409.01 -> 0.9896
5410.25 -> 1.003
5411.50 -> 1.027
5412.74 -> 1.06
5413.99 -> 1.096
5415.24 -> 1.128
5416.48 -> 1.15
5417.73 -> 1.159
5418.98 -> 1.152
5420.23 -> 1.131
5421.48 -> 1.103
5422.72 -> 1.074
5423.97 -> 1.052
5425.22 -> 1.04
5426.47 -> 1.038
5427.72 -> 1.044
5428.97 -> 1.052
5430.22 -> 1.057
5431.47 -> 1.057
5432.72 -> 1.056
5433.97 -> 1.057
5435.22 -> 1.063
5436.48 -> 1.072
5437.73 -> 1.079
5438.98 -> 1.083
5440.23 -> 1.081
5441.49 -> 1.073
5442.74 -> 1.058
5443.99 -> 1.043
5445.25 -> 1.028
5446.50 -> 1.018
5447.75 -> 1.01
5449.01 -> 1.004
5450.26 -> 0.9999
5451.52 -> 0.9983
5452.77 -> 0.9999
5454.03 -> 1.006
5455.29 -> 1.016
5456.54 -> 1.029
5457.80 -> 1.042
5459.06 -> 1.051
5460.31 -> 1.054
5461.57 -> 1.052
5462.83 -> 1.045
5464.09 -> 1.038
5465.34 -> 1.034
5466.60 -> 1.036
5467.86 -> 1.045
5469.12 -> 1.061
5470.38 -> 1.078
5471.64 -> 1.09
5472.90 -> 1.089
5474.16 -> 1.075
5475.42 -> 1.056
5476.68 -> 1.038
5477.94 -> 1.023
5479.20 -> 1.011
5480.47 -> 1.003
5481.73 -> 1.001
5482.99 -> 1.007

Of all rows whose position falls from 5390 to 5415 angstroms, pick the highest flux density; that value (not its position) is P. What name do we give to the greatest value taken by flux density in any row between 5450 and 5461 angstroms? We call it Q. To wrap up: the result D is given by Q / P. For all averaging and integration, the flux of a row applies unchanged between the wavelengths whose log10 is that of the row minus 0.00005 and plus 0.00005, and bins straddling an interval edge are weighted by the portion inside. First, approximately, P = 1.096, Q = 1.054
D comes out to 0.96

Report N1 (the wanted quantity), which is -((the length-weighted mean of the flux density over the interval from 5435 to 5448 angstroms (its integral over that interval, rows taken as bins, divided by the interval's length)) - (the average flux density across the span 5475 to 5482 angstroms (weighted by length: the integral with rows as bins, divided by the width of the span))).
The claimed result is -0.03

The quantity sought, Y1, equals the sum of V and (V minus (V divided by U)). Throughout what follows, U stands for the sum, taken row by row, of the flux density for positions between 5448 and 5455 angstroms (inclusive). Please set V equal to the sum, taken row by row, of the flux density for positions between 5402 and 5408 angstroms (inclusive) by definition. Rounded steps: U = 5.01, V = 4.98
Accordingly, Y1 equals 9.0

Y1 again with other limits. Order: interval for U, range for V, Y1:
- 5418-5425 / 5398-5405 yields 9.3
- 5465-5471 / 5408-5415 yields 9.4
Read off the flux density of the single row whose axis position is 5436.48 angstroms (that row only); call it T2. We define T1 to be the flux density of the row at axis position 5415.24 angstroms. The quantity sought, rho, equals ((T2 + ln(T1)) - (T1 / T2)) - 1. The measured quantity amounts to -0.86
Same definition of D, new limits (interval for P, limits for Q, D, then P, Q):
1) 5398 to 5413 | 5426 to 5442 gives 1.02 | 1.06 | 1.083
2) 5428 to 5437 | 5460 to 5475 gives 1.02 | 1.072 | 1.09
